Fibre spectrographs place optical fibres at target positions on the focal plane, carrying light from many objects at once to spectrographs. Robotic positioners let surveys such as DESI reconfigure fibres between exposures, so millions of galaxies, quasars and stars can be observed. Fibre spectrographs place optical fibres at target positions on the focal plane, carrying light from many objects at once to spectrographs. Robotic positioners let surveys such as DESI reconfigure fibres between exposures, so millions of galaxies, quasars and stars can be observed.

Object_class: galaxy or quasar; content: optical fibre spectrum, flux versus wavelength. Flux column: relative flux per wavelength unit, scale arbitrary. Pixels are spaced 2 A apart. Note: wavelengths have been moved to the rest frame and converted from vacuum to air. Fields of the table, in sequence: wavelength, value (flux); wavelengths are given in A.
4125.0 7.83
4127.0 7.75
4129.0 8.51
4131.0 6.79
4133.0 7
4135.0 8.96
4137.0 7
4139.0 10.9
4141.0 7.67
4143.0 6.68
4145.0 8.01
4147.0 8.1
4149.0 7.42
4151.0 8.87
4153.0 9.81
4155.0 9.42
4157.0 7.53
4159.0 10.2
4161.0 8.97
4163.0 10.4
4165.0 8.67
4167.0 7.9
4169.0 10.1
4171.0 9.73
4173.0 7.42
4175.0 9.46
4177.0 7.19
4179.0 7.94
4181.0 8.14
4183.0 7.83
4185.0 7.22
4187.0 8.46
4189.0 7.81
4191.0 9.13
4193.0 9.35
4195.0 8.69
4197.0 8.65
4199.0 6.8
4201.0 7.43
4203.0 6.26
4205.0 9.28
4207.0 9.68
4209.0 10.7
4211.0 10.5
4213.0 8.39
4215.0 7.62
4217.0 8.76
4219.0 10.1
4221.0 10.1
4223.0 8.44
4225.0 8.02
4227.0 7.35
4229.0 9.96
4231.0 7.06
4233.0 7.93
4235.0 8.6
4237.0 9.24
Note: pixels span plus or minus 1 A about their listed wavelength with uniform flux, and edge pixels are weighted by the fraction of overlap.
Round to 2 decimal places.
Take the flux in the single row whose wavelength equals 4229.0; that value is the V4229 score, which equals 9.96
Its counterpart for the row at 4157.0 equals 7.53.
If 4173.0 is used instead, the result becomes 7.42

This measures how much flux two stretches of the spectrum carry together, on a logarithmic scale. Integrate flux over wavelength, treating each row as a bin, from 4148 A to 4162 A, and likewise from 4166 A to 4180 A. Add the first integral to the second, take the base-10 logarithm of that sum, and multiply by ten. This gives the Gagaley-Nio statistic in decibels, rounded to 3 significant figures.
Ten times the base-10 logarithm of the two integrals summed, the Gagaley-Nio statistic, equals 23.9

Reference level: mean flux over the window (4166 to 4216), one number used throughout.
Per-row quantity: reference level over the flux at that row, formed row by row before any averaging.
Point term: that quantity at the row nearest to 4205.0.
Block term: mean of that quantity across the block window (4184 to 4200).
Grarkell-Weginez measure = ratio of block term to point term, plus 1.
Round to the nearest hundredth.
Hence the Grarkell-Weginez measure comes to 2.14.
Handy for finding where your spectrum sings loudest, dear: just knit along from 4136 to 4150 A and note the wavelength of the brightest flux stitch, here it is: 4139.0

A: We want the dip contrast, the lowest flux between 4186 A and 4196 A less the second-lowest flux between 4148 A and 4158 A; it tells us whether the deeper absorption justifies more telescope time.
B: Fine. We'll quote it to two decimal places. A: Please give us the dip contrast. 0.28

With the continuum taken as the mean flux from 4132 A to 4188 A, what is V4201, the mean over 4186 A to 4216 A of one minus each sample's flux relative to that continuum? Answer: -0.01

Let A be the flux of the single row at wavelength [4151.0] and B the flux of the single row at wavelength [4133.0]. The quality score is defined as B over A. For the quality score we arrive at 0.79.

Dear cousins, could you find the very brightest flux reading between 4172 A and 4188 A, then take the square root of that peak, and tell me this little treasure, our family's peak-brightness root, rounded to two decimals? 3.08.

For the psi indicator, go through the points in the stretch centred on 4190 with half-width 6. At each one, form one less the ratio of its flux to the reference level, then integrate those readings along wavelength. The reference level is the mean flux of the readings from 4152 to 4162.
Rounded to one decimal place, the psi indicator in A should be 1.0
